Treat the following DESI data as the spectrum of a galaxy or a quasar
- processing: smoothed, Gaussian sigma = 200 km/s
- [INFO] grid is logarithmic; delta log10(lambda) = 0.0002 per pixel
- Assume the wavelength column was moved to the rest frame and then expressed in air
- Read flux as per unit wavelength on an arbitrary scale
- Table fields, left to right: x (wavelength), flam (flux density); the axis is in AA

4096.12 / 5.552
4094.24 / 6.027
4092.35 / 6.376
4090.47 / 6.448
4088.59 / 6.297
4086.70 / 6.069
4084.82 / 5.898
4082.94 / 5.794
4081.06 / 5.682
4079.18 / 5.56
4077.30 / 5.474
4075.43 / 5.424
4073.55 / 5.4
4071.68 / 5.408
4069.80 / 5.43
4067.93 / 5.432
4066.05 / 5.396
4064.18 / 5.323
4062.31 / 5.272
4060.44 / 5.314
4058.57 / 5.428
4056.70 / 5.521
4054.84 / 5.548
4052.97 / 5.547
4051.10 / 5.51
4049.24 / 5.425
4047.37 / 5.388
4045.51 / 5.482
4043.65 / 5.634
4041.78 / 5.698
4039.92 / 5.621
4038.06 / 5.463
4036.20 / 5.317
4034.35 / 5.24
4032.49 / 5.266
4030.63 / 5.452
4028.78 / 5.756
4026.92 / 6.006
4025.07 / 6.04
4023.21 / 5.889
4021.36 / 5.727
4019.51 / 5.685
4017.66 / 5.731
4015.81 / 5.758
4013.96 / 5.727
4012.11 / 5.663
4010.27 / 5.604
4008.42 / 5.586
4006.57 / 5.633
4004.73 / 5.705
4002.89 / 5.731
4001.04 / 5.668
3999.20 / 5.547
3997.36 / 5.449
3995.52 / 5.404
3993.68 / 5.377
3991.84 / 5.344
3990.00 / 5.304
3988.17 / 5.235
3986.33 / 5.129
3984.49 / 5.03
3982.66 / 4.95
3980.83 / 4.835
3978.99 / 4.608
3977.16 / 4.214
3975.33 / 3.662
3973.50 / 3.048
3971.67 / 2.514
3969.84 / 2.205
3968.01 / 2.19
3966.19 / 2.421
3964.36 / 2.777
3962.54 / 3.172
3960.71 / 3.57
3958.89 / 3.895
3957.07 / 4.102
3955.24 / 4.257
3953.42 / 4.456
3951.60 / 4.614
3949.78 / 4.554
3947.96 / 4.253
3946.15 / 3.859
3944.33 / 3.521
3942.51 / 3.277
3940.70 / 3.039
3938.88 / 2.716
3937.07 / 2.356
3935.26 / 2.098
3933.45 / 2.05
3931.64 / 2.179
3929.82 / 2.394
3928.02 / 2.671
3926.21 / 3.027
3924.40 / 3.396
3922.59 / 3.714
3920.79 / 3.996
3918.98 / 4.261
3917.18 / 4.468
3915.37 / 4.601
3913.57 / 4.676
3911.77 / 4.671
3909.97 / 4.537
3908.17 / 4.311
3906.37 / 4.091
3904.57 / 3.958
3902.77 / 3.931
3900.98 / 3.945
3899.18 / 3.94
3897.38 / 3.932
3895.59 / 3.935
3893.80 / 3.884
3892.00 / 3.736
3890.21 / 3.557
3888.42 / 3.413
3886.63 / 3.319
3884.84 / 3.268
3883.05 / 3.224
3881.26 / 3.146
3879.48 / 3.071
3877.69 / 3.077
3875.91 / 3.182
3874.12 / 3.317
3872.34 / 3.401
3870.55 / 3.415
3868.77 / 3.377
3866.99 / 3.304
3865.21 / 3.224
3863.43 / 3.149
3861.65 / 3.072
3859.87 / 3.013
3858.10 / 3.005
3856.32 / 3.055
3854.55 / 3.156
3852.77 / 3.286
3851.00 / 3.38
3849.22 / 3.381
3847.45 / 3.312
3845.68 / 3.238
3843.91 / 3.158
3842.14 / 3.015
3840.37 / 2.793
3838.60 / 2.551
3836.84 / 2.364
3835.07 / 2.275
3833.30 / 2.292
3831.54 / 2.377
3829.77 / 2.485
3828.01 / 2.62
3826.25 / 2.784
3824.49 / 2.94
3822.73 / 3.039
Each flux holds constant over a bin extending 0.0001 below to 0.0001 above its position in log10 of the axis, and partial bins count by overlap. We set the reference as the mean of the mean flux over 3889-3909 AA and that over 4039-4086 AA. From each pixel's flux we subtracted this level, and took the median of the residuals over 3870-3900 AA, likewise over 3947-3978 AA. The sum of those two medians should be -2.4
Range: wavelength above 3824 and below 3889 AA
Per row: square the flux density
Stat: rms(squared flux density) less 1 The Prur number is 8.6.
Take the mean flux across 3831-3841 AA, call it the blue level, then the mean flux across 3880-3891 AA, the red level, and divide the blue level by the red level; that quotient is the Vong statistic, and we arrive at 0.74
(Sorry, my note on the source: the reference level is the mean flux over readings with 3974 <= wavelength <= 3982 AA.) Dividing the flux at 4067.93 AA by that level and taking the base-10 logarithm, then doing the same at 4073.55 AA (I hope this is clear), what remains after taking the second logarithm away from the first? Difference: 0.0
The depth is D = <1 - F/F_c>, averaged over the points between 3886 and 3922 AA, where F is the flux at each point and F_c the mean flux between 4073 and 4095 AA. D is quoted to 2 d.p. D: 0.31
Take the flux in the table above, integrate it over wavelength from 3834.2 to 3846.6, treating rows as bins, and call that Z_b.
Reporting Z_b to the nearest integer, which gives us 34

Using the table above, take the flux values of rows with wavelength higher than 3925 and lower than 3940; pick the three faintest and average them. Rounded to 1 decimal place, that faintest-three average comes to 2.1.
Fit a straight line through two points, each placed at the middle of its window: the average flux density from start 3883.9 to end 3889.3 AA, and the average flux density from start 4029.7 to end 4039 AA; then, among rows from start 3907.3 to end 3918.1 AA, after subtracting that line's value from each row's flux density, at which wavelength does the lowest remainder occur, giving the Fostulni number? 3908.17 AA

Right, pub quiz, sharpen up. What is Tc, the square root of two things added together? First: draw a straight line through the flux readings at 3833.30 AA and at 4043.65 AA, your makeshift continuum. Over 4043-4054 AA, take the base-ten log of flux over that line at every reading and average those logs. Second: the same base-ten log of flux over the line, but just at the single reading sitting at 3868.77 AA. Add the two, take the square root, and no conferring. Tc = 0.24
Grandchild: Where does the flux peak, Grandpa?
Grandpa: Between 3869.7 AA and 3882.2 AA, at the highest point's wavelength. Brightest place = 3870.55 AA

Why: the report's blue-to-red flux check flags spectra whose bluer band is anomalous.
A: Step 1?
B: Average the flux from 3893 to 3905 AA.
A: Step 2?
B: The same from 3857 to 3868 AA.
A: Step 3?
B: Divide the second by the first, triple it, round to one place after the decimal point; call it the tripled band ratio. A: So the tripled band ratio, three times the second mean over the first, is 2.4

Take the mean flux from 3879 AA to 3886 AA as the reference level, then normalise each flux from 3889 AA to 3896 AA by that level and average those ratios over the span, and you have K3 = 1.2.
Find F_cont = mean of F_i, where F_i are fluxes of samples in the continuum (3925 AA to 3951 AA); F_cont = 3.0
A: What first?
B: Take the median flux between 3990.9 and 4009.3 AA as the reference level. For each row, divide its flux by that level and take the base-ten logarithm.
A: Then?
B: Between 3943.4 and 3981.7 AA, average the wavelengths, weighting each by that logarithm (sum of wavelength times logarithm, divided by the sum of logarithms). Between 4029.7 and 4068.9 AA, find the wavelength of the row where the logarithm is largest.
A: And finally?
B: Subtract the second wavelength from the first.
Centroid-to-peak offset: -77.7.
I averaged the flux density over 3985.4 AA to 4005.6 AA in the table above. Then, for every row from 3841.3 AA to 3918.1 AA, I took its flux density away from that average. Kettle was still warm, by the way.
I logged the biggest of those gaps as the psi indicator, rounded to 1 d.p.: 2.4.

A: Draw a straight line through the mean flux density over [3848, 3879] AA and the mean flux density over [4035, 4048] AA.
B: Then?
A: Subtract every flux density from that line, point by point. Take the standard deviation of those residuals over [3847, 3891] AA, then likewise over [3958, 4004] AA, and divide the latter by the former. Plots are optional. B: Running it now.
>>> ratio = 5.5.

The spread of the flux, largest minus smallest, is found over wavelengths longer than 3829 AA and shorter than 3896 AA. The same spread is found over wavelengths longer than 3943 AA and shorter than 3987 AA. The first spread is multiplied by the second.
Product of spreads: 4.9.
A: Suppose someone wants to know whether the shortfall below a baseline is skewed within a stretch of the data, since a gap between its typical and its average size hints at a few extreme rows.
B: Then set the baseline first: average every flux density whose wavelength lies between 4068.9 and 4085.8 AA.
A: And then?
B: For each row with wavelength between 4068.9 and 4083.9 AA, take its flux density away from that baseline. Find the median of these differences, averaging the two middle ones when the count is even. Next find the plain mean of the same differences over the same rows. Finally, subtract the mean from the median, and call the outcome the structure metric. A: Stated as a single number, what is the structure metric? 0.07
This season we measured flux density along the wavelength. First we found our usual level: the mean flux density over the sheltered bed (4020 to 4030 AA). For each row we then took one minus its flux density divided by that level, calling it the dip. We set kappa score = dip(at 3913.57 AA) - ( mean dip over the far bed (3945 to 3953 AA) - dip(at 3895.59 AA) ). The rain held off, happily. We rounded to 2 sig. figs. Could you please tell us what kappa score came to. 0.27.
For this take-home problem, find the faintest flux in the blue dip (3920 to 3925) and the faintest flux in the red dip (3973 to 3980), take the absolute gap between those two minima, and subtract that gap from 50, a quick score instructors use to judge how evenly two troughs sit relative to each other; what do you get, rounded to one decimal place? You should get 49.7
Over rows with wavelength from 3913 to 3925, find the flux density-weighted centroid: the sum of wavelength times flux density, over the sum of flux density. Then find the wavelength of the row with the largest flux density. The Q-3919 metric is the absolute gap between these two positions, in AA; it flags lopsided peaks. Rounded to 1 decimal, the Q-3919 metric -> 5.0 AA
